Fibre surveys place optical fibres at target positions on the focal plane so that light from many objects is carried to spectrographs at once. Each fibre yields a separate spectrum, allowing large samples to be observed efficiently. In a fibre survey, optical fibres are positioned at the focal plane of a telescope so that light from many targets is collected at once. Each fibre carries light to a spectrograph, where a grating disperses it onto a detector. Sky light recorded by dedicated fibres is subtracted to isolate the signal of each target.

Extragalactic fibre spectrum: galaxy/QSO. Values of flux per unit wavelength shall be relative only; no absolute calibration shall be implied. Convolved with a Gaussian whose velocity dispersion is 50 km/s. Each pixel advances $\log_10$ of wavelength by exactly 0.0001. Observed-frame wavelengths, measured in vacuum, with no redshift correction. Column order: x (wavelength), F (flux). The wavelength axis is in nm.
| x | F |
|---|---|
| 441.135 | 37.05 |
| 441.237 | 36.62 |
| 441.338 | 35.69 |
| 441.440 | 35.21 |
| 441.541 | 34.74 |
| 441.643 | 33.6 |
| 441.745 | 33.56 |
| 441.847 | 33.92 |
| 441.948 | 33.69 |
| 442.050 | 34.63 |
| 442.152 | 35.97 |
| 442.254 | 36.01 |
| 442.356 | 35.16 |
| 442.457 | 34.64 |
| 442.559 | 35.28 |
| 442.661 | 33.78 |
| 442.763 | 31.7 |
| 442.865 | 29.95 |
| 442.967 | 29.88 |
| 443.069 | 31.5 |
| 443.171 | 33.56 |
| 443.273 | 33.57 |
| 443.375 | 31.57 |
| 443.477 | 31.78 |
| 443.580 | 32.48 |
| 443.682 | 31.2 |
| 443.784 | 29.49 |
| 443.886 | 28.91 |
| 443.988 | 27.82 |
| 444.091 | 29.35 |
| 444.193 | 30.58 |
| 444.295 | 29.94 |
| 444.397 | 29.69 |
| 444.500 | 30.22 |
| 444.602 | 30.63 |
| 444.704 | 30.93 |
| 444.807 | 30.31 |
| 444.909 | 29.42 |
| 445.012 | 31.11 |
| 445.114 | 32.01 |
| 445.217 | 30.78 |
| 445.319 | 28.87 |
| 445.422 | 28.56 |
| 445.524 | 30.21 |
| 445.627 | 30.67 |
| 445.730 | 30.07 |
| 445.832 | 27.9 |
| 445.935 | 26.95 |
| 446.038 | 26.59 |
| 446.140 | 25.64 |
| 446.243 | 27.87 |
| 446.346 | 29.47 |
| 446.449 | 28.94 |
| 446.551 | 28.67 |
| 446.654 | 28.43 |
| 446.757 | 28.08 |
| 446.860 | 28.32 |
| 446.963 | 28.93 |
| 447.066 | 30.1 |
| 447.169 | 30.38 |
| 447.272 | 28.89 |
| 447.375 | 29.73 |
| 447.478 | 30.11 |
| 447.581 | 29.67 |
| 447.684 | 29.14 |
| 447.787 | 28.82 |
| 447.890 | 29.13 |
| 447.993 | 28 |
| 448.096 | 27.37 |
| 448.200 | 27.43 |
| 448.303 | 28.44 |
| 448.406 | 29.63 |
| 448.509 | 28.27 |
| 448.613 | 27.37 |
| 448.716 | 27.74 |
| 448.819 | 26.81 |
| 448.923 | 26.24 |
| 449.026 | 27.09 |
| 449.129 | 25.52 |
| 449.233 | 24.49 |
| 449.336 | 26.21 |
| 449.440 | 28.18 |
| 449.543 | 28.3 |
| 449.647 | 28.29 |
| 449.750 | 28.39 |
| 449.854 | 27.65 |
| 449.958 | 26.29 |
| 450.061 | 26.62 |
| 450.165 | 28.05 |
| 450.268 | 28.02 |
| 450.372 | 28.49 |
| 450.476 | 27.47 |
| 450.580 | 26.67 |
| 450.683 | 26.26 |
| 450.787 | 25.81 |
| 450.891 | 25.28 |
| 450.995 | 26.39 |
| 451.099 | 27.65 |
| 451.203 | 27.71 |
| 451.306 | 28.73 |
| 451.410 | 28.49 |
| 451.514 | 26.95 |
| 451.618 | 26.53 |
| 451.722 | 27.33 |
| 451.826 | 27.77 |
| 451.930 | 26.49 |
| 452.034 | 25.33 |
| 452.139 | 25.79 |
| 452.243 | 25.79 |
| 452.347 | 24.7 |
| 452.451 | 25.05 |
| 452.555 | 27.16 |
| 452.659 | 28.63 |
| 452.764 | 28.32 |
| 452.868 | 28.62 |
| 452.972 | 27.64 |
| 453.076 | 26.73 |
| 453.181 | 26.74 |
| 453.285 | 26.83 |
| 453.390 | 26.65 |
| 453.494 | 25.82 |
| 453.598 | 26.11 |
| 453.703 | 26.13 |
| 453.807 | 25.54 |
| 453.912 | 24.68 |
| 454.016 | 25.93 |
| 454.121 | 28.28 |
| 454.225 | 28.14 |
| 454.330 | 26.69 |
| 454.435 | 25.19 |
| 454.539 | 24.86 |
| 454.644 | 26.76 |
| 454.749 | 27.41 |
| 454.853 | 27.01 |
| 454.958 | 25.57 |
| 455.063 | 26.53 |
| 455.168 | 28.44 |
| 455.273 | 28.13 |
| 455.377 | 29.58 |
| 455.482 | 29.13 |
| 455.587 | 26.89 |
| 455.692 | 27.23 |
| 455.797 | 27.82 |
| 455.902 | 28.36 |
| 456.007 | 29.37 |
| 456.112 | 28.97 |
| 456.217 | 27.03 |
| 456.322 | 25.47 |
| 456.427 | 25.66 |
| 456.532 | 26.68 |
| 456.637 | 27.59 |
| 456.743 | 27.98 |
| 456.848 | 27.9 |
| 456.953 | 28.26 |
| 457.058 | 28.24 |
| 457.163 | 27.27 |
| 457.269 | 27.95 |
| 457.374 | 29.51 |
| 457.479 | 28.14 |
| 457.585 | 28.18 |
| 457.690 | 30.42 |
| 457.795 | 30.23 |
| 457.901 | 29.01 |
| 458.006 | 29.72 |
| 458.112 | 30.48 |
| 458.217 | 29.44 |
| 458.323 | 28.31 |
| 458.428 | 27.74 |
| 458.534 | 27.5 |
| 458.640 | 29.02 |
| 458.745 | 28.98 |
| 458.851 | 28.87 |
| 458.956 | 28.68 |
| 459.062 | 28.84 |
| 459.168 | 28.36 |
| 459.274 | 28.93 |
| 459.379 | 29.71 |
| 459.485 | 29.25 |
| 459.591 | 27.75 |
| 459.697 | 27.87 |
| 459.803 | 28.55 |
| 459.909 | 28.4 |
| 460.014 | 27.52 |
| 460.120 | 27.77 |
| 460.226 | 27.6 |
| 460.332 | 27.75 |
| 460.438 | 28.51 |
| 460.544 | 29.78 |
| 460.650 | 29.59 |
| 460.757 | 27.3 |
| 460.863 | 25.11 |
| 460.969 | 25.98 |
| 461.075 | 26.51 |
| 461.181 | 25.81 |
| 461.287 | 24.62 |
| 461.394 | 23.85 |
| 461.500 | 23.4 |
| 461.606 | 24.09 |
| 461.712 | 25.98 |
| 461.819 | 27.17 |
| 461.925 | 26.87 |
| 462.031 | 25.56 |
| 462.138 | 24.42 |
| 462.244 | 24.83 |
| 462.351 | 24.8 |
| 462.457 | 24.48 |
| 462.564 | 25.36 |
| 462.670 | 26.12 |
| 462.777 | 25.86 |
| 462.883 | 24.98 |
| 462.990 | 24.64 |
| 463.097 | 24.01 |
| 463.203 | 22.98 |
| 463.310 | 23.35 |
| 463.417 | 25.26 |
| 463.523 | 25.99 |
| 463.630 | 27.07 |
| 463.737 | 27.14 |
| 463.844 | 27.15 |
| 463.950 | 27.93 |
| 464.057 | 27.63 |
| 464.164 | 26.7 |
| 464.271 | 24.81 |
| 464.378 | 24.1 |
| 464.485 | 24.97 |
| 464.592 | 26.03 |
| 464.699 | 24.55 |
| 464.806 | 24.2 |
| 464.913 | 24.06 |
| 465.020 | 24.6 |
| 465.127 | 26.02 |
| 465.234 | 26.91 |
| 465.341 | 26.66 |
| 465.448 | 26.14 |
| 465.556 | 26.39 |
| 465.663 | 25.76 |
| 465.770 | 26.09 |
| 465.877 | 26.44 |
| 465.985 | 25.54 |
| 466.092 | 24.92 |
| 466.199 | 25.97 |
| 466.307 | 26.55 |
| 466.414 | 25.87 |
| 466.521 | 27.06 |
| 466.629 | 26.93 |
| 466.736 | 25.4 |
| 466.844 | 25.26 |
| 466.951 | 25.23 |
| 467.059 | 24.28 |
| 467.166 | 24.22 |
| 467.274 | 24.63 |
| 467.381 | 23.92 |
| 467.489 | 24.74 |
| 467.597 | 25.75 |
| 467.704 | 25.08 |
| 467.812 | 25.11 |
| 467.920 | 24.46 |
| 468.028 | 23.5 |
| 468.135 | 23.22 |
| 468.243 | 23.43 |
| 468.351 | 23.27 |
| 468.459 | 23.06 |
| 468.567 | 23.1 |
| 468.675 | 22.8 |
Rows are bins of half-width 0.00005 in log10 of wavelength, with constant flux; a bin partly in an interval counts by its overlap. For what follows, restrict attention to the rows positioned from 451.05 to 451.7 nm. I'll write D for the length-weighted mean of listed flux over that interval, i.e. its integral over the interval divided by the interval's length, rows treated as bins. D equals 28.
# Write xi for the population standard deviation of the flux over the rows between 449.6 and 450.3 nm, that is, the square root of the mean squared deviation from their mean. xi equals 0.8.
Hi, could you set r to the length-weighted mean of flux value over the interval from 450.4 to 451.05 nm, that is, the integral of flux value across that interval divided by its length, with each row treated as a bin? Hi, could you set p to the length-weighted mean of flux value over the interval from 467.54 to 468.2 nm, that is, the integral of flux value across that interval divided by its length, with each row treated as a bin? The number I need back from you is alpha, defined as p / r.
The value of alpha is 0.93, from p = 24.5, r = 26.4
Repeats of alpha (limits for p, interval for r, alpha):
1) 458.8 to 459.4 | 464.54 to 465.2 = 1.16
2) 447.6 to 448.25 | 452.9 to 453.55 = 1.06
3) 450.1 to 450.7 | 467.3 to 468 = 1.11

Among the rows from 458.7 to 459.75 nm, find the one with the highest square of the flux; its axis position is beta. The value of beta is 459.379 nm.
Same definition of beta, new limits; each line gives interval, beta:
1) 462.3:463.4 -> 462.670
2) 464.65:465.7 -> 465.234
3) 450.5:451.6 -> 451.306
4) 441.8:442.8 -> 442.254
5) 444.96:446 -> 445.114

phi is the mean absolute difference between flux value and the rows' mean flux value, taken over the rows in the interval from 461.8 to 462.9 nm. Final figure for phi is 0.75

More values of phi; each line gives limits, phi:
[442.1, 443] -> 2.06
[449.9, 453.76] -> 0.90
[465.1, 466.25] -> 0.39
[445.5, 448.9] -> 0.99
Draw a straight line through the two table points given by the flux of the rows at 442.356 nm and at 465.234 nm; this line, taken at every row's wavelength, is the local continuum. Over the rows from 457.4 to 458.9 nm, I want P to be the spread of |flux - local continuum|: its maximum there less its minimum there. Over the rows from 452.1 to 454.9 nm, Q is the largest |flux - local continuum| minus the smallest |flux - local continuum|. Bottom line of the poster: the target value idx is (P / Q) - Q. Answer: -4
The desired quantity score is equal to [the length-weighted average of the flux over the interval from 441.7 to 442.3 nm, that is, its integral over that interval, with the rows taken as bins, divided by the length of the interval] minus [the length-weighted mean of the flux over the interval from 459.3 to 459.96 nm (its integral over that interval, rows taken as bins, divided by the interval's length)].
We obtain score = 6.0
